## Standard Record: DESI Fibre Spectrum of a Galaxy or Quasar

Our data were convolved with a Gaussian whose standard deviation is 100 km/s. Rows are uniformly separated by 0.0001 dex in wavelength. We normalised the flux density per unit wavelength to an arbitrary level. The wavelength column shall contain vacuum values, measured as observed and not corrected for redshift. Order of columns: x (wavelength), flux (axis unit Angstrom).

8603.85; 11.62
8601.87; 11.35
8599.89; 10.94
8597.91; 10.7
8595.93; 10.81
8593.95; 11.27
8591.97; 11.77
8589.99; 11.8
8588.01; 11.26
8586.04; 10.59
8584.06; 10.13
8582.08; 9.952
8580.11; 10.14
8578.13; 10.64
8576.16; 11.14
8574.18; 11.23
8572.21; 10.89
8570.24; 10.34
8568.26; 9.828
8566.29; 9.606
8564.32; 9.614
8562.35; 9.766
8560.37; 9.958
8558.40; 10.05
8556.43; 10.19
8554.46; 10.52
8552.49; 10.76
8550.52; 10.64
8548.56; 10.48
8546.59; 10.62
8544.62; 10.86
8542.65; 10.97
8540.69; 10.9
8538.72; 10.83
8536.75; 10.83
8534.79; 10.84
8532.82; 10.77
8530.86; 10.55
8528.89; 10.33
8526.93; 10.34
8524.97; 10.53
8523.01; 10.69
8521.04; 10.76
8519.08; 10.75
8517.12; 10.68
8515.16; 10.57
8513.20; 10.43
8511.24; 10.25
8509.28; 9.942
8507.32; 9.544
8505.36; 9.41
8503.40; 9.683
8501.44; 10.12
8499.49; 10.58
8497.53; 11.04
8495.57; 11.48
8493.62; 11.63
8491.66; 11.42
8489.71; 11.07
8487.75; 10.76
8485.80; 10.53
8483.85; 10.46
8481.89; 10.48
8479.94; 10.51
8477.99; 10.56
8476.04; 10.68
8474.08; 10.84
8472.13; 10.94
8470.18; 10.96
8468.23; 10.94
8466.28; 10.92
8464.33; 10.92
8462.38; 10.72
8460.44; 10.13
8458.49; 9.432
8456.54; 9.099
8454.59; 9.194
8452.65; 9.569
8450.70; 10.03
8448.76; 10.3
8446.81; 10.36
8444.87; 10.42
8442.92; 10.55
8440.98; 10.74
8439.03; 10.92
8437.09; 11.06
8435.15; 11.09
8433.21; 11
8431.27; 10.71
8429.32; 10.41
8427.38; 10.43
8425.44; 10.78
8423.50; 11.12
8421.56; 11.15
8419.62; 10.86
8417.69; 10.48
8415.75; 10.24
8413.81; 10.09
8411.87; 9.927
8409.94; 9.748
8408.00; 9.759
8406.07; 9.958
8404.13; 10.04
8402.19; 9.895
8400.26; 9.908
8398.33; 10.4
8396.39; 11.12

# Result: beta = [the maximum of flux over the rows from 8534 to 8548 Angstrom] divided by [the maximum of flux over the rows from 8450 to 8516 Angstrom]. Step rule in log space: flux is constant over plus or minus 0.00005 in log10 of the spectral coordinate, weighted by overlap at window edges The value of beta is 0.94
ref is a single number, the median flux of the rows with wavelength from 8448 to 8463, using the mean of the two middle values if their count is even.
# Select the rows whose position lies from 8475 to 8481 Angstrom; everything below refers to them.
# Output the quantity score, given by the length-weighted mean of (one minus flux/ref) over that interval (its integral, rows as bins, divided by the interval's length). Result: -0.08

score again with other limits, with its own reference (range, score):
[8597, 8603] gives -0.12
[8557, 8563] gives -0.02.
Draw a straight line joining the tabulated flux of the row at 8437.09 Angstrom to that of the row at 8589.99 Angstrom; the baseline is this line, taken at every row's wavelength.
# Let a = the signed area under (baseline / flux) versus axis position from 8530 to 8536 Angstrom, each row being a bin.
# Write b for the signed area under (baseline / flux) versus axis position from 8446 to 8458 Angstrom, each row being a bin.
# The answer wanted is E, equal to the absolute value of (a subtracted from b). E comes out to 7.3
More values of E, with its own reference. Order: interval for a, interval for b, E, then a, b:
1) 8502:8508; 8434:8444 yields 3.1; 7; 10.2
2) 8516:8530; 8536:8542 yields 8.8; 15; 6.4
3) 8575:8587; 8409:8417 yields 4.8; 14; 8.7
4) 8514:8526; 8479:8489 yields 2.2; 13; 10.7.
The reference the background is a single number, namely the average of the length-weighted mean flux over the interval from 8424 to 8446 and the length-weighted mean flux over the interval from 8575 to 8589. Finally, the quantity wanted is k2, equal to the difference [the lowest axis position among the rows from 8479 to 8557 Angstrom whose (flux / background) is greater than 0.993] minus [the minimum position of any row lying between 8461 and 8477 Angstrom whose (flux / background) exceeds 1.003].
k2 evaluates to 25.4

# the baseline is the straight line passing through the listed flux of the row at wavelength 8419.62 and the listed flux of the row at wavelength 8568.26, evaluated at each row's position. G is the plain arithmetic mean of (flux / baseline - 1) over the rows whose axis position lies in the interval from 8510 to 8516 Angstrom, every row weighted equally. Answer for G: 0.02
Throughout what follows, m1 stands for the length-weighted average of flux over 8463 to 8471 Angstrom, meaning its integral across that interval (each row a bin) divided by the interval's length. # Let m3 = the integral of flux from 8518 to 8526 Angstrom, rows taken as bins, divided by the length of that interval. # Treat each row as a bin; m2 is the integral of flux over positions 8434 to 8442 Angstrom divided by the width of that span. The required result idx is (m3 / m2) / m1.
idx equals 0.089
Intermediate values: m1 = 10.9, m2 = 11.0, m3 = 10.7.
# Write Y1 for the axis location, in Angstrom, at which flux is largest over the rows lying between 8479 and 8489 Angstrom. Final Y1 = 8487.75 Angstrom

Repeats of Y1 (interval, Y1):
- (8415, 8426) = 8421.56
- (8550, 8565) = 8552.49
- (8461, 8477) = 8470.18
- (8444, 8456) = 8444.87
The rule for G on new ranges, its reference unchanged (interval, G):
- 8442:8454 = -0.04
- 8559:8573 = 0.02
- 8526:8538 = 0.05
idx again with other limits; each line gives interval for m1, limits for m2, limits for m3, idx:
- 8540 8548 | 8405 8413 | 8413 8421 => 0.098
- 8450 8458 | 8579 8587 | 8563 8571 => 0.102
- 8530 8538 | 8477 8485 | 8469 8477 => 0.096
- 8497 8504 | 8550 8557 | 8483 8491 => 0.099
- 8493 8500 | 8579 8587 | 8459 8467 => 0.093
